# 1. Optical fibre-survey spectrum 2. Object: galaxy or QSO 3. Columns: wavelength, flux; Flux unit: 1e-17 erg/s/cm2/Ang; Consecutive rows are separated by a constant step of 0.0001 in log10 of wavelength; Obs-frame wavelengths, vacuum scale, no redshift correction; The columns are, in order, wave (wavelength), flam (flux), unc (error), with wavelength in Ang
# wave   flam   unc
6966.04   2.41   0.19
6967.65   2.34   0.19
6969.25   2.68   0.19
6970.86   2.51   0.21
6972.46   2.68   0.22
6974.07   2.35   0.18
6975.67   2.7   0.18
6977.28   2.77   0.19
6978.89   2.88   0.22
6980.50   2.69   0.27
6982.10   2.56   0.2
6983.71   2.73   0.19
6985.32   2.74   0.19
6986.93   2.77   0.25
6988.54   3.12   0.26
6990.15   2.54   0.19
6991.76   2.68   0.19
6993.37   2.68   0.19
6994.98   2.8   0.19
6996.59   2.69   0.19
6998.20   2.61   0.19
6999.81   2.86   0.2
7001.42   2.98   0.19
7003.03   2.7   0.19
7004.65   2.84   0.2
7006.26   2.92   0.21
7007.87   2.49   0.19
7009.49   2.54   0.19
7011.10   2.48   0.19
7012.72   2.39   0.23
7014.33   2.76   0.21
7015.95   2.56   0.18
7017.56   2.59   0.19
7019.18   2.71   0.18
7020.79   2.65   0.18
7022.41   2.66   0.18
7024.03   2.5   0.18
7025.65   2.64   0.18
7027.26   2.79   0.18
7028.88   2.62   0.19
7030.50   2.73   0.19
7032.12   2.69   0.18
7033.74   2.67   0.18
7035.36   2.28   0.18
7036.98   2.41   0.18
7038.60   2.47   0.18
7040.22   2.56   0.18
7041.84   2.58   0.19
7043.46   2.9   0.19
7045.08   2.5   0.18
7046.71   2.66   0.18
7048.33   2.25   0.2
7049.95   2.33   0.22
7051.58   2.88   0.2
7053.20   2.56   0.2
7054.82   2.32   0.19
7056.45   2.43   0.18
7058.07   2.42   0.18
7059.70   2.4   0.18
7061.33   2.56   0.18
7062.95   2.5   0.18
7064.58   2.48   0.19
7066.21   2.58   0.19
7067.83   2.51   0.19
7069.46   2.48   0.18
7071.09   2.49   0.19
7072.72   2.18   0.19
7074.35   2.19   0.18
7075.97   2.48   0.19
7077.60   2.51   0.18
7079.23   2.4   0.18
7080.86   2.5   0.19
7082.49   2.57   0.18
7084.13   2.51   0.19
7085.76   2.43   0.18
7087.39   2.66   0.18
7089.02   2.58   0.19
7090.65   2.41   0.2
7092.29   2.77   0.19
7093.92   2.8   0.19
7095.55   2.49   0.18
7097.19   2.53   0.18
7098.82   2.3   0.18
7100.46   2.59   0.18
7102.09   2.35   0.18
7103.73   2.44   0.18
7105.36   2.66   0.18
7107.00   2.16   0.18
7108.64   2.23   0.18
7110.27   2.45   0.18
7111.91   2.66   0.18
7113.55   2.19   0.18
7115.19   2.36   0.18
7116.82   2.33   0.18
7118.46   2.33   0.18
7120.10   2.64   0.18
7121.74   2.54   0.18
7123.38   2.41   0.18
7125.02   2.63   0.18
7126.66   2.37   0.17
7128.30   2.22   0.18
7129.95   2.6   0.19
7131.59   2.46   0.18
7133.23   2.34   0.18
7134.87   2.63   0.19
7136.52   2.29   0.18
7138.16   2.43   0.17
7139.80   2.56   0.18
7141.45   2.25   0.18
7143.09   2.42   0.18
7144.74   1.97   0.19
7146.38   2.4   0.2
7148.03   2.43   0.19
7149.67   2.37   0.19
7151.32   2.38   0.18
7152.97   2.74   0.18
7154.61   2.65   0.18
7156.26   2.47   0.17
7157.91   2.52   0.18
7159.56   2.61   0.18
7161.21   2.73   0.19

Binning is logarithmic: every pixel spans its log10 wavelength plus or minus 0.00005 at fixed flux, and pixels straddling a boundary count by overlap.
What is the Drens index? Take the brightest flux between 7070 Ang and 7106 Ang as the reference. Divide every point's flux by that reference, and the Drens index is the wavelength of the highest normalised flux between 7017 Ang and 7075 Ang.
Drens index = 7043.46 Ang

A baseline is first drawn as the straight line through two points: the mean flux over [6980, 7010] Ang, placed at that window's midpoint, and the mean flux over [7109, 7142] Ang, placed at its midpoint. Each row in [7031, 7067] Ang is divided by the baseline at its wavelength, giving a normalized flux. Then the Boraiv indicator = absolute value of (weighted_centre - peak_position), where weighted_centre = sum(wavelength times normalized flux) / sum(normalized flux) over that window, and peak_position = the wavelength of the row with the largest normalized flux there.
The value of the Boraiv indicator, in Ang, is 2.4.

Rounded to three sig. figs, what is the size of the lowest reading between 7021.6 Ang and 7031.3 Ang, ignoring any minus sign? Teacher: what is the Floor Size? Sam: 2.50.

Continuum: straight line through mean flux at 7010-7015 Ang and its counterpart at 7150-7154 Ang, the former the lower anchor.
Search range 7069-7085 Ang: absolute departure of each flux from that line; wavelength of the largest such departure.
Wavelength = 7072.72 Ang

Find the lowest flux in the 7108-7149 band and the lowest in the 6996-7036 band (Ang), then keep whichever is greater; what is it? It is 2.28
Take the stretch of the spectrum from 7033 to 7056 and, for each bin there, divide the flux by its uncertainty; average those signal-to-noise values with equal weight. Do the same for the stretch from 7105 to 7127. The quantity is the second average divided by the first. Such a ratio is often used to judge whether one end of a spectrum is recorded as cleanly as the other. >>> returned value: 1.01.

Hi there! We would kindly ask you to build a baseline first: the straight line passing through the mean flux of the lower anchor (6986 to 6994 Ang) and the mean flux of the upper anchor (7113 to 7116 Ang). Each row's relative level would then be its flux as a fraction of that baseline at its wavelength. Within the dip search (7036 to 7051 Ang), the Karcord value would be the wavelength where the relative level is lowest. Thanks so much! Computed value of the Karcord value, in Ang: 7048.33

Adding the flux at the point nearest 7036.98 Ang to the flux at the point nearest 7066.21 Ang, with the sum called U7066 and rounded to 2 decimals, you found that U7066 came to 4.99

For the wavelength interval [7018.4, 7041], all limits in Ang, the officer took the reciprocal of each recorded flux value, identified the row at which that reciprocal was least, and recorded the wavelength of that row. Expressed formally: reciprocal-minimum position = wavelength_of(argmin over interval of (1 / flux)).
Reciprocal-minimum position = 7027.26 Ang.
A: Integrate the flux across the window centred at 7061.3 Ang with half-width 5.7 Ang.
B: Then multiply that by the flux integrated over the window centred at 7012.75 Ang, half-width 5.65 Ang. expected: 812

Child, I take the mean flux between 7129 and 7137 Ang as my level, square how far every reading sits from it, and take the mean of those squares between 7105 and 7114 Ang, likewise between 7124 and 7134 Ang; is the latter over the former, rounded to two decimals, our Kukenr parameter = 0.43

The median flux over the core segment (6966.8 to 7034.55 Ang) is 2.68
